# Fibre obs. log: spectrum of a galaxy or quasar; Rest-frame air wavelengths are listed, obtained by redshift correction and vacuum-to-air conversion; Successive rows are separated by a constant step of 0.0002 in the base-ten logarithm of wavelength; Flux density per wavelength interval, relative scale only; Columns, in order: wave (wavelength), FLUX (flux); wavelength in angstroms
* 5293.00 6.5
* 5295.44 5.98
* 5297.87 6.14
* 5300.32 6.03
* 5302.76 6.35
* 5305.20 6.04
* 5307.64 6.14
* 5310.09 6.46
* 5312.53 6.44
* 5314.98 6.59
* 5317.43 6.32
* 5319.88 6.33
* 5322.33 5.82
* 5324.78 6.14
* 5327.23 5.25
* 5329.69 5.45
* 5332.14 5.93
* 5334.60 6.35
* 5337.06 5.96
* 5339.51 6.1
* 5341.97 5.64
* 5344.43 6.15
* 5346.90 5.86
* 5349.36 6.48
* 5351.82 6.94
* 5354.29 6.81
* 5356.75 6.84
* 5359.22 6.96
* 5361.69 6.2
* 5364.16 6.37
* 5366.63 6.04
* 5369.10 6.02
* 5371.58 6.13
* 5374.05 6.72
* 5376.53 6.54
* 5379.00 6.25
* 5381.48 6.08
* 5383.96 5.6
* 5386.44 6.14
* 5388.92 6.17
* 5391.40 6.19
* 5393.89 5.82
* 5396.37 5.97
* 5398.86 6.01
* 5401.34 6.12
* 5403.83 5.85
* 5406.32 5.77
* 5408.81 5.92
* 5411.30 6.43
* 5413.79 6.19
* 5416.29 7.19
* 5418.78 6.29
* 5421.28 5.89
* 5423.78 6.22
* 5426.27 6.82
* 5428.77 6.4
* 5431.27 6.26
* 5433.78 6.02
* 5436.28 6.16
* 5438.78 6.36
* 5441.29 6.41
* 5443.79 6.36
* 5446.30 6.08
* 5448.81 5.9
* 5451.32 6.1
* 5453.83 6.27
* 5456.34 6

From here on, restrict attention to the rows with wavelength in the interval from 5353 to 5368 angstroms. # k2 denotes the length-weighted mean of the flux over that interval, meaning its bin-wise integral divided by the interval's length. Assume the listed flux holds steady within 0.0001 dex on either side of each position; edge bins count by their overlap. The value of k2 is 6.53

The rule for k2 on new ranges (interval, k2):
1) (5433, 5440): 6.20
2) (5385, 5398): 6.05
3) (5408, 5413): 6.20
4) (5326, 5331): 5.36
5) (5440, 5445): 6.39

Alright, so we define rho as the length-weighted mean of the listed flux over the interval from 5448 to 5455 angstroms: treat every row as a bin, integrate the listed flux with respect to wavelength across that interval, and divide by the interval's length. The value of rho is 6.1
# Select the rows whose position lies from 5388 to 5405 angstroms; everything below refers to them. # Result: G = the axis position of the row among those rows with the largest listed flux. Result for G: 5391.40 angstroms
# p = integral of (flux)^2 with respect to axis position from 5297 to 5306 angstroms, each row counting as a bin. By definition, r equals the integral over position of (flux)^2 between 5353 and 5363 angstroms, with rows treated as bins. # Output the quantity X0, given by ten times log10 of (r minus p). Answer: 20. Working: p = 340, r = 450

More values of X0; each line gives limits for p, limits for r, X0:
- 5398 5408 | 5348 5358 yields 20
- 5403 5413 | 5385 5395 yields 9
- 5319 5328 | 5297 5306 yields 14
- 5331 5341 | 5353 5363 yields 19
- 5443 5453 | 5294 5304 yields 6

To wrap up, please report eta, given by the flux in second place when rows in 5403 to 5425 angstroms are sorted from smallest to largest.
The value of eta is 5.85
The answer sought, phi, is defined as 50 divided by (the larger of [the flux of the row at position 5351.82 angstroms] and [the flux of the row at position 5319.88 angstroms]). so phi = 7.20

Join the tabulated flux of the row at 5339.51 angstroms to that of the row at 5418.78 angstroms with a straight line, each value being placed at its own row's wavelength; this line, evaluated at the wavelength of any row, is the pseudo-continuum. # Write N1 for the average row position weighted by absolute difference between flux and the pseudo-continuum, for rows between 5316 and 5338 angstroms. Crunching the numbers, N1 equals 5327.0 angstroms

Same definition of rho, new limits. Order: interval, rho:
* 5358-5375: 6.3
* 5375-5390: 6.1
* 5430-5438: 6.2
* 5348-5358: 6.8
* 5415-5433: 6.4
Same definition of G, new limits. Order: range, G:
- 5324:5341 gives 5334.60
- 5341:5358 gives 5351.82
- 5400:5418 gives 5416.29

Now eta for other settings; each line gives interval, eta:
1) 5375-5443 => 5.77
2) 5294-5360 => 5.45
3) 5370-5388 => 6.08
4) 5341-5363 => 5.86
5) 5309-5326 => 6.14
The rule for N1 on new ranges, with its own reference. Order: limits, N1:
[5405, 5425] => 5413.9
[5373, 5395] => 5382.3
